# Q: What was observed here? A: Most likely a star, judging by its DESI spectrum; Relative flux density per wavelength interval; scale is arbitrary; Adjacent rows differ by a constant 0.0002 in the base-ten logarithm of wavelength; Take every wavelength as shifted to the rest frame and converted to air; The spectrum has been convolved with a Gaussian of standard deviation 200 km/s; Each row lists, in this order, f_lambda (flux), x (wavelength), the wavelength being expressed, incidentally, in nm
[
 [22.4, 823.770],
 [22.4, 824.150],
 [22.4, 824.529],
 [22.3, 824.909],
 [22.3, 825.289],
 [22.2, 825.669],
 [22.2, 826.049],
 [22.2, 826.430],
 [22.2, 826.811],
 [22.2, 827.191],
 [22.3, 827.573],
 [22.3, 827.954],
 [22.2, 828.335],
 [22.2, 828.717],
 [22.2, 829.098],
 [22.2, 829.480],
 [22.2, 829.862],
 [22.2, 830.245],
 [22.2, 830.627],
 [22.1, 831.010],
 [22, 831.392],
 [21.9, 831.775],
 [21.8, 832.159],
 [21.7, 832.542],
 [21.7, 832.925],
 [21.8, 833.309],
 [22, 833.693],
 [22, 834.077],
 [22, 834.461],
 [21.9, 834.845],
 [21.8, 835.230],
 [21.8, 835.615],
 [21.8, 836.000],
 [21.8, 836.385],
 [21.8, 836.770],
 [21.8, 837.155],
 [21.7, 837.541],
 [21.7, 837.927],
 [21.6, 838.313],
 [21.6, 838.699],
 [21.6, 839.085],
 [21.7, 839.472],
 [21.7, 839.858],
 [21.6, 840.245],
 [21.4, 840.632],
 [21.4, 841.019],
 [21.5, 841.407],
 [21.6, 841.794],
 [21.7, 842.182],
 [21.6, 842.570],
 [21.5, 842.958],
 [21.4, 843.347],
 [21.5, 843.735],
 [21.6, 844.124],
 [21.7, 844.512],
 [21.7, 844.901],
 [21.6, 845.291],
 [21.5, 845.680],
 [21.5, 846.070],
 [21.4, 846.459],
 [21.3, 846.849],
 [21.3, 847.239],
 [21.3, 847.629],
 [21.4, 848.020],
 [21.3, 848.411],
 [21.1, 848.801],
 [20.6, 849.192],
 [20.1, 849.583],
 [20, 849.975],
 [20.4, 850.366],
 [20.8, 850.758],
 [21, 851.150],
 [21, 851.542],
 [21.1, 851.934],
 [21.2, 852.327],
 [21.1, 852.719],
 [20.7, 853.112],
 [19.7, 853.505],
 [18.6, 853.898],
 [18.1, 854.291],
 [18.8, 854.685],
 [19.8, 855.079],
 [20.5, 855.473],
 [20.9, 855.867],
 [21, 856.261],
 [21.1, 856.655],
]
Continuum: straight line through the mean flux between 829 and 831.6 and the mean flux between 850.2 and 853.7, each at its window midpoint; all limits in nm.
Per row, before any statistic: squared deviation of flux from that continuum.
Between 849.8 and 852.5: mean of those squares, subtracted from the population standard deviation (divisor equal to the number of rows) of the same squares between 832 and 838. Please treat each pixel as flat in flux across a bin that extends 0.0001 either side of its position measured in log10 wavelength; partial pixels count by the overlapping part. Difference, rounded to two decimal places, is -0.17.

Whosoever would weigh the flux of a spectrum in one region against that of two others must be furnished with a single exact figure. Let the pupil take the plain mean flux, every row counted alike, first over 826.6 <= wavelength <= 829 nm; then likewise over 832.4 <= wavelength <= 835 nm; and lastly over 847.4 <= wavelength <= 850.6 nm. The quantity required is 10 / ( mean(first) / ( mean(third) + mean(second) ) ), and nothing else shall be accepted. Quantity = 19.2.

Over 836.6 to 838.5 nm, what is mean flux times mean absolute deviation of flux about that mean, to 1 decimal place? 1.4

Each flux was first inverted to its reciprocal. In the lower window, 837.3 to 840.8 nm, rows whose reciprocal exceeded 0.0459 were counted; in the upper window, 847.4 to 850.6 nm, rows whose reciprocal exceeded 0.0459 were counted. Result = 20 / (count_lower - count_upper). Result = 20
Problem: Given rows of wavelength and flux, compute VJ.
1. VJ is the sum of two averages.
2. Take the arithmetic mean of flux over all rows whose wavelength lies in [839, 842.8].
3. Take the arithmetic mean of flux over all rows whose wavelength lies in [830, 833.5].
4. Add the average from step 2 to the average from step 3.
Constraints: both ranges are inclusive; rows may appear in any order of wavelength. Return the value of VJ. 43.5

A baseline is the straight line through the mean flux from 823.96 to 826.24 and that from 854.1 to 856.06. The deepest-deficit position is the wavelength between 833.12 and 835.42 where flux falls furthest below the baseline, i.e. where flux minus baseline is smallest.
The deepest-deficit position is 833.309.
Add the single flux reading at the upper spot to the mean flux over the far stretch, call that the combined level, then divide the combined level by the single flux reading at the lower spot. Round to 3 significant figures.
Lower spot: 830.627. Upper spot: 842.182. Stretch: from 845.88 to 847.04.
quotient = 1.94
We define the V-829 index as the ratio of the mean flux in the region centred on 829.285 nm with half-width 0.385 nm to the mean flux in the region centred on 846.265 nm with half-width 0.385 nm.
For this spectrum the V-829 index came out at 1.03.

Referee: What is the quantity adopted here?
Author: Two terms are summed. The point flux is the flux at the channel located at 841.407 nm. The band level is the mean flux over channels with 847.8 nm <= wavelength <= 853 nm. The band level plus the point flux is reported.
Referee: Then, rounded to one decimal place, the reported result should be 42.4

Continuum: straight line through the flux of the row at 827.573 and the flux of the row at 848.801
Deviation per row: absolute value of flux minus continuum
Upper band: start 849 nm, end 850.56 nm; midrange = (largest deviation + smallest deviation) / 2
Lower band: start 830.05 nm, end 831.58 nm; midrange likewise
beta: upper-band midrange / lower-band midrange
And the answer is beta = 17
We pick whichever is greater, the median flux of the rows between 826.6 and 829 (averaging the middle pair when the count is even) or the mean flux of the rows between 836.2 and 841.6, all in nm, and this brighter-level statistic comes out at 22.2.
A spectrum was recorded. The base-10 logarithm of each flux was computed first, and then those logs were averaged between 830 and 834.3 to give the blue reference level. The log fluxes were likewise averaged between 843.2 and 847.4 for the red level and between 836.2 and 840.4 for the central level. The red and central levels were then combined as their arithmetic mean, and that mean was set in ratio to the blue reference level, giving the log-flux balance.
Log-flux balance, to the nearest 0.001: 0.995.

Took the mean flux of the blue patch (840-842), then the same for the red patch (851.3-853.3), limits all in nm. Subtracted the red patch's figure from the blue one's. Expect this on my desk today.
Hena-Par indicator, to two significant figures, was 0.48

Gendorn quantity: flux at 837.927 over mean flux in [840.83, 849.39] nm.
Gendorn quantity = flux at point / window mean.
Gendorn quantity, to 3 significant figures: 1.01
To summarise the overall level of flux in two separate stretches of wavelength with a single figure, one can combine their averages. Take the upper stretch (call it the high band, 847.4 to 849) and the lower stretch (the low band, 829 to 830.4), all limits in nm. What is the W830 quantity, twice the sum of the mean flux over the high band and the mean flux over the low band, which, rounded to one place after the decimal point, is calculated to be 86.9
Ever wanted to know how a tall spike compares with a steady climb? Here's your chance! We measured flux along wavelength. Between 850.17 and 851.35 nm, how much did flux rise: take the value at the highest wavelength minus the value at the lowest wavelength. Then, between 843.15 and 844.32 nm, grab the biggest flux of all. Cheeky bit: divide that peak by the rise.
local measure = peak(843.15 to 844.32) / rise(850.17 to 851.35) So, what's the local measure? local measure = 36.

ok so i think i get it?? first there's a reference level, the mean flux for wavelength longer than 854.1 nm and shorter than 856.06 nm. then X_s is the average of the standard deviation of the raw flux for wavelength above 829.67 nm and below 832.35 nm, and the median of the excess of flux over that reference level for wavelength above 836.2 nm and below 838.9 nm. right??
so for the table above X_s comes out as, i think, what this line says 1.1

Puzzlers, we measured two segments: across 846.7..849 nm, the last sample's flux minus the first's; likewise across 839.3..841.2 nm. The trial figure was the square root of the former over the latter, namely 0.8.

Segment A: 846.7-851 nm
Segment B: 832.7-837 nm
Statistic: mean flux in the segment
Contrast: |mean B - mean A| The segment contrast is 1.0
